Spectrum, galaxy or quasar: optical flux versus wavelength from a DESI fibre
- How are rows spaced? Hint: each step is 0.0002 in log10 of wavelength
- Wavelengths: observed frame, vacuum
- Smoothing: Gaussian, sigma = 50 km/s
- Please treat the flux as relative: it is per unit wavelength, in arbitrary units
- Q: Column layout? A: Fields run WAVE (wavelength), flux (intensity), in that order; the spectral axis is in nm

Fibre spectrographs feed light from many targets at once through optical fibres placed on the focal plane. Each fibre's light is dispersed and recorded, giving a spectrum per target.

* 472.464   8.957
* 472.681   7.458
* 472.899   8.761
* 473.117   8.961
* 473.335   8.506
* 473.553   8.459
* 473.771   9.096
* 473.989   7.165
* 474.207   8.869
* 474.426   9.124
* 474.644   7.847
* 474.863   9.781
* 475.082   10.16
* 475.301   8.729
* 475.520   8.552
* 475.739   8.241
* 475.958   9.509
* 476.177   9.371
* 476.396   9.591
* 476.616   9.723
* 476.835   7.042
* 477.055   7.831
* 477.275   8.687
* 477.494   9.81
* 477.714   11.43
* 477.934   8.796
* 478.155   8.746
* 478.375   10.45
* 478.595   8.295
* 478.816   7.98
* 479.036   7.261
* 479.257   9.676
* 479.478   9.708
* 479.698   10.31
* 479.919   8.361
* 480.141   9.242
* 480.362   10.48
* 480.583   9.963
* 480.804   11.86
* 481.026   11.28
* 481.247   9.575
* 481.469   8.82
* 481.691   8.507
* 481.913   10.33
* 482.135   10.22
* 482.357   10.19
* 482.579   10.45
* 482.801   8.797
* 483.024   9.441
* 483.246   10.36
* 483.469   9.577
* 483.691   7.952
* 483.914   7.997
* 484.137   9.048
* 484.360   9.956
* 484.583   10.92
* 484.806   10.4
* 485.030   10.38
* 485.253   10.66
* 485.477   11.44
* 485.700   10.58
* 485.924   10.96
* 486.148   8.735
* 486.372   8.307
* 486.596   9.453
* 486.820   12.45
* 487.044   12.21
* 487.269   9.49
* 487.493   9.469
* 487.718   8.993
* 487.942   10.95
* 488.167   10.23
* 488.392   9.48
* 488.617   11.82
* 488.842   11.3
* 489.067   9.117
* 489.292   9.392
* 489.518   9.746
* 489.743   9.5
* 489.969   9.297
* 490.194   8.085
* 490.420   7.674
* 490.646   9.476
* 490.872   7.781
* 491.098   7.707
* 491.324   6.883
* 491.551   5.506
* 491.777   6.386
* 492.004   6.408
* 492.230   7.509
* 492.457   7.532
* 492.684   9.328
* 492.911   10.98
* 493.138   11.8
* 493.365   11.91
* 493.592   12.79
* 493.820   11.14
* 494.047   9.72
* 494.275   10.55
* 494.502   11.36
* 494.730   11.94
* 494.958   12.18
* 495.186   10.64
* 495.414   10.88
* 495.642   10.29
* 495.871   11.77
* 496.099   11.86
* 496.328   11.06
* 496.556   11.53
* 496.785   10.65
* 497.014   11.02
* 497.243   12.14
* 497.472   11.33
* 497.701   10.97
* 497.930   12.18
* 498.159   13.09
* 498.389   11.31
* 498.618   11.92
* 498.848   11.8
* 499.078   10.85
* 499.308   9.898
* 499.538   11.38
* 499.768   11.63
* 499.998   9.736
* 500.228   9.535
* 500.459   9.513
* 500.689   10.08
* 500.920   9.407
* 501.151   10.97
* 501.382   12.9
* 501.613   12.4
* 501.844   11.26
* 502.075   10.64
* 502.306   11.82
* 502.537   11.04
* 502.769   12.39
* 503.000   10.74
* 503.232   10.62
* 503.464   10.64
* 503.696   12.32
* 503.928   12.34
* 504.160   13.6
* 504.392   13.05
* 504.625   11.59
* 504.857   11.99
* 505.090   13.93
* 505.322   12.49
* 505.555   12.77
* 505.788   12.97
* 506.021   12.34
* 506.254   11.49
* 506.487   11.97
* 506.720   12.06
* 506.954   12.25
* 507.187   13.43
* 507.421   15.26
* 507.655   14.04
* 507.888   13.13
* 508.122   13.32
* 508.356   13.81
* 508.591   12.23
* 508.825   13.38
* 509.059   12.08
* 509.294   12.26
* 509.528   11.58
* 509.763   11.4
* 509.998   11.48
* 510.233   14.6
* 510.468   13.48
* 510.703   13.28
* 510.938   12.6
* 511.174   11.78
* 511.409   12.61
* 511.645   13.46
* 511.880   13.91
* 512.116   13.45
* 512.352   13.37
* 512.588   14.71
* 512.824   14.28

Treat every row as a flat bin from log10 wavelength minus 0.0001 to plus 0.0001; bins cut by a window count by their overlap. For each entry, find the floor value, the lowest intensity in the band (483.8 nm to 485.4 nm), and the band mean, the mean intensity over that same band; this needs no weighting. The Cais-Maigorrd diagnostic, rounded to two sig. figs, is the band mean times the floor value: 79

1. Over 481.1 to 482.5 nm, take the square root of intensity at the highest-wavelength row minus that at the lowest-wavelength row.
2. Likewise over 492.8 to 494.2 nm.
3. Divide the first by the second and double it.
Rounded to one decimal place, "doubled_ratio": -1.0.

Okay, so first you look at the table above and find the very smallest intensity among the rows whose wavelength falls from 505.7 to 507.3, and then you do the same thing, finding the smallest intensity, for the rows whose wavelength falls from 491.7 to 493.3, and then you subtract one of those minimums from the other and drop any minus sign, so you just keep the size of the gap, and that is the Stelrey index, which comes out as 5.1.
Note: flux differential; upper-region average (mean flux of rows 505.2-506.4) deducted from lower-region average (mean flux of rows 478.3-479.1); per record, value -3.9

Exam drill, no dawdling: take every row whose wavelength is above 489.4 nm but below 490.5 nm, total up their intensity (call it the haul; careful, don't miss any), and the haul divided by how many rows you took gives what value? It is 8.9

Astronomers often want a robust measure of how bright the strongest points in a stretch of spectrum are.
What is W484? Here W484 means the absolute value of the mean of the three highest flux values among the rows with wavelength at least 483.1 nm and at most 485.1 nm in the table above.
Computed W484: 10.6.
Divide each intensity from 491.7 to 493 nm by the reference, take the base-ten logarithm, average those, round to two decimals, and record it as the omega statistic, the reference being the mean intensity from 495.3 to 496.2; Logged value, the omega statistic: -0.15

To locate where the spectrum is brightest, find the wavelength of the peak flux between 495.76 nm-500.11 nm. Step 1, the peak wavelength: 498.159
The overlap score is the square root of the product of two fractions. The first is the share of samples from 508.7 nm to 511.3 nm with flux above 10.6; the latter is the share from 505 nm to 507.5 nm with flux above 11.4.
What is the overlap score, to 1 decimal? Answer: 1.0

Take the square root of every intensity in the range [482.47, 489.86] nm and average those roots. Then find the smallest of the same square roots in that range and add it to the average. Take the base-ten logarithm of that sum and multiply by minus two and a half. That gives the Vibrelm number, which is -1.94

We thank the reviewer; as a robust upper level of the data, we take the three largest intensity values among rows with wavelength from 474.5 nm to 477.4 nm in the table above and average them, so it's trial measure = 9.9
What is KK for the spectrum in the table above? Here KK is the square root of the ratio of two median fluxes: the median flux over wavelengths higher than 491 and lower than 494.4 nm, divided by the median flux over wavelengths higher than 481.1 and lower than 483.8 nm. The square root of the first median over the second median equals 0.99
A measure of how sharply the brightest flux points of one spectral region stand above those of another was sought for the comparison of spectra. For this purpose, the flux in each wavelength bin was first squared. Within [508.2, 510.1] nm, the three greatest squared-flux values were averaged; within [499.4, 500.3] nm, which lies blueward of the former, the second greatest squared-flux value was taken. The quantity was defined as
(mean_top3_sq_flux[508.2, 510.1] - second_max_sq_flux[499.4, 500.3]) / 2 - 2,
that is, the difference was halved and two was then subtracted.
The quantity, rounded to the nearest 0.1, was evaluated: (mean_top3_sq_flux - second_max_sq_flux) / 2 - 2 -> 19.9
